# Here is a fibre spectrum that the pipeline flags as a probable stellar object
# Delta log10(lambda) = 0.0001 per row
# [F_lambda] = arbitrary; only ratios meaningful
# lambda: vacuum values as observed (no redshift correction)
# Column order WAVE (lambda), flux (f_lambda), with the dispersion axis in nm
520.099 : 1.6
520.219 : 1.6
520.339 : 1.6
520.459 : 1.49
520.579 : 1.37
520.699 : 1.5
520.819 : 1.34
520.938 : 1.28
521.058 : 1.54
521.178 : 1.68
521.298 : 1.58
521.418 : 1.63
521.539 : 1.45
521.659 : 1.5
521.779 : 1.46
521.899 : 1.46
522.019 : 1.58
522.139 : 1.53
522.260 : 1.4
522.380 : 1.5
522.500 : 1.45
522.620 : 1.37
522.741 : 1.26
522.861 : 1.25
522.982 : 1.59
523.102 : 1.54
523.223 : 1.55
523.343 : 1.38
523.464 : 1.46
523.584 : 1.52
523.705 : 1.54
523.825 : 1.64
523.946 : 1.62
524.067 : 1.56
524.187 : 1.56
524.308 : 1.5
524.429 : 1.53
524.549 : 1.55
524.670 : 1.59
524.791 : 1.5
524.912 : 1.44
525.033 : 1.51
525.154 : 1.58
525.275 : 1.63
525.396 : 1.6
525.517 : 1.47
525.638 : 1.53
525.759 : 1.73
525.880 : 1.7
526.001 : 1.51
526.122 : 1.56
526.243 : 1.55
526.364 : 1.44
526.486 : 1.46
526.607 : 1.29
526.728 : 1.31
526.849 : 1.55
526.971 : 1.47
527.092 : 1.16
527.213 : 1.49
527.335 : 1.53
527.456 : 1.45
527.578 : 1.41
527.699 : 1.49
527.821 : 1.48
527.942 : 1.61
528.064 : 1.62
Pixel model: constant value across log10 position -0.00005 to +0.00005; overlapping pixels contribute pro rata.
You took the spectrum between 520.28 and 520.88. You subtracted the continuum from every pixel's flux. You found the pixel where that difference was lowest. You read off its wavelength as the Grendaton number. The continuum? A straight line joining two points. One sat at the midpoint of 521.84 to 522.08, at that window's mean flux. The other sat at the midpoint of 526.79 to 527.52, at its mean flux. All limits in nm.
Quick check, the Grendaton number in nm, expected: 520.819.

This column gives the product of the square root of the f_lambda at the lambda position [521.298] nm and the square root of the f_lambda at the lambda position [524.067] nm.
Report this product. 1.57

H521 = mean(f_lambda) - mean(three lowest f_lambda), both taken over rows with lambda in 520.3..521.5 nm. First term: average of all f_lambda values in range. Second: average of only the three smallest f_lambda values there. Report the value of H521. 0.17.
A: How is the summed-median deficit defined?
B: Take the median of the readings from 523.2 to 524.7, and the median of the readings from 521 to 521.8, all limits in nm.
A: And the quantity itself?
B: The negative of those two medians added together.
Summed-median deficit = -3.09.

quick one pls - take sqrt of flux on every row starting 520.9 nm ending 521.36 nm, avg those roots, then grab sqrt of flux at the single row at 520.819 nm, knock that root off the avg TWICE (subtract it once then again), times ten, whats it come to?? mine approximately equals -10.8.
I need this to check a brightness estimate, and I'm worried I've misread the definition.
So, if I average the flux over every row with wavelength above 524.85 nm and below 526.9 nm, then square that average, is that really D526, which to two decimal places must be 2.31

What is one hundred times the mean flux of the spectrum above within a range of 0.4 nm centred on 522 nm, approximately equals 152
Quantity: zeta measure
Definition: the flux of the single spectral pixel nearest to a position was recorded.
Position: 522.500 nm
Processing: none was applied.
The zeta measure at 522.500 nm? 1.45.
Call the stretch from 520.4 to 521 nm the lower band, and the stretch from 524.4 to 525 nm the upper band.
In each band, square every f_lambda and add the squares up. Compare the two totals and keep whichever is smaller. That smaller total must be 9.8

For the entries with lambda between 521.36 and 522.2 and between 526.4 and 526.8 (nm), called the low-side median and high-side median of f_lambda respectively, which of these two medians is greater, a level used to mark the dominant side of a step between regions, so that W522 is 1.50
